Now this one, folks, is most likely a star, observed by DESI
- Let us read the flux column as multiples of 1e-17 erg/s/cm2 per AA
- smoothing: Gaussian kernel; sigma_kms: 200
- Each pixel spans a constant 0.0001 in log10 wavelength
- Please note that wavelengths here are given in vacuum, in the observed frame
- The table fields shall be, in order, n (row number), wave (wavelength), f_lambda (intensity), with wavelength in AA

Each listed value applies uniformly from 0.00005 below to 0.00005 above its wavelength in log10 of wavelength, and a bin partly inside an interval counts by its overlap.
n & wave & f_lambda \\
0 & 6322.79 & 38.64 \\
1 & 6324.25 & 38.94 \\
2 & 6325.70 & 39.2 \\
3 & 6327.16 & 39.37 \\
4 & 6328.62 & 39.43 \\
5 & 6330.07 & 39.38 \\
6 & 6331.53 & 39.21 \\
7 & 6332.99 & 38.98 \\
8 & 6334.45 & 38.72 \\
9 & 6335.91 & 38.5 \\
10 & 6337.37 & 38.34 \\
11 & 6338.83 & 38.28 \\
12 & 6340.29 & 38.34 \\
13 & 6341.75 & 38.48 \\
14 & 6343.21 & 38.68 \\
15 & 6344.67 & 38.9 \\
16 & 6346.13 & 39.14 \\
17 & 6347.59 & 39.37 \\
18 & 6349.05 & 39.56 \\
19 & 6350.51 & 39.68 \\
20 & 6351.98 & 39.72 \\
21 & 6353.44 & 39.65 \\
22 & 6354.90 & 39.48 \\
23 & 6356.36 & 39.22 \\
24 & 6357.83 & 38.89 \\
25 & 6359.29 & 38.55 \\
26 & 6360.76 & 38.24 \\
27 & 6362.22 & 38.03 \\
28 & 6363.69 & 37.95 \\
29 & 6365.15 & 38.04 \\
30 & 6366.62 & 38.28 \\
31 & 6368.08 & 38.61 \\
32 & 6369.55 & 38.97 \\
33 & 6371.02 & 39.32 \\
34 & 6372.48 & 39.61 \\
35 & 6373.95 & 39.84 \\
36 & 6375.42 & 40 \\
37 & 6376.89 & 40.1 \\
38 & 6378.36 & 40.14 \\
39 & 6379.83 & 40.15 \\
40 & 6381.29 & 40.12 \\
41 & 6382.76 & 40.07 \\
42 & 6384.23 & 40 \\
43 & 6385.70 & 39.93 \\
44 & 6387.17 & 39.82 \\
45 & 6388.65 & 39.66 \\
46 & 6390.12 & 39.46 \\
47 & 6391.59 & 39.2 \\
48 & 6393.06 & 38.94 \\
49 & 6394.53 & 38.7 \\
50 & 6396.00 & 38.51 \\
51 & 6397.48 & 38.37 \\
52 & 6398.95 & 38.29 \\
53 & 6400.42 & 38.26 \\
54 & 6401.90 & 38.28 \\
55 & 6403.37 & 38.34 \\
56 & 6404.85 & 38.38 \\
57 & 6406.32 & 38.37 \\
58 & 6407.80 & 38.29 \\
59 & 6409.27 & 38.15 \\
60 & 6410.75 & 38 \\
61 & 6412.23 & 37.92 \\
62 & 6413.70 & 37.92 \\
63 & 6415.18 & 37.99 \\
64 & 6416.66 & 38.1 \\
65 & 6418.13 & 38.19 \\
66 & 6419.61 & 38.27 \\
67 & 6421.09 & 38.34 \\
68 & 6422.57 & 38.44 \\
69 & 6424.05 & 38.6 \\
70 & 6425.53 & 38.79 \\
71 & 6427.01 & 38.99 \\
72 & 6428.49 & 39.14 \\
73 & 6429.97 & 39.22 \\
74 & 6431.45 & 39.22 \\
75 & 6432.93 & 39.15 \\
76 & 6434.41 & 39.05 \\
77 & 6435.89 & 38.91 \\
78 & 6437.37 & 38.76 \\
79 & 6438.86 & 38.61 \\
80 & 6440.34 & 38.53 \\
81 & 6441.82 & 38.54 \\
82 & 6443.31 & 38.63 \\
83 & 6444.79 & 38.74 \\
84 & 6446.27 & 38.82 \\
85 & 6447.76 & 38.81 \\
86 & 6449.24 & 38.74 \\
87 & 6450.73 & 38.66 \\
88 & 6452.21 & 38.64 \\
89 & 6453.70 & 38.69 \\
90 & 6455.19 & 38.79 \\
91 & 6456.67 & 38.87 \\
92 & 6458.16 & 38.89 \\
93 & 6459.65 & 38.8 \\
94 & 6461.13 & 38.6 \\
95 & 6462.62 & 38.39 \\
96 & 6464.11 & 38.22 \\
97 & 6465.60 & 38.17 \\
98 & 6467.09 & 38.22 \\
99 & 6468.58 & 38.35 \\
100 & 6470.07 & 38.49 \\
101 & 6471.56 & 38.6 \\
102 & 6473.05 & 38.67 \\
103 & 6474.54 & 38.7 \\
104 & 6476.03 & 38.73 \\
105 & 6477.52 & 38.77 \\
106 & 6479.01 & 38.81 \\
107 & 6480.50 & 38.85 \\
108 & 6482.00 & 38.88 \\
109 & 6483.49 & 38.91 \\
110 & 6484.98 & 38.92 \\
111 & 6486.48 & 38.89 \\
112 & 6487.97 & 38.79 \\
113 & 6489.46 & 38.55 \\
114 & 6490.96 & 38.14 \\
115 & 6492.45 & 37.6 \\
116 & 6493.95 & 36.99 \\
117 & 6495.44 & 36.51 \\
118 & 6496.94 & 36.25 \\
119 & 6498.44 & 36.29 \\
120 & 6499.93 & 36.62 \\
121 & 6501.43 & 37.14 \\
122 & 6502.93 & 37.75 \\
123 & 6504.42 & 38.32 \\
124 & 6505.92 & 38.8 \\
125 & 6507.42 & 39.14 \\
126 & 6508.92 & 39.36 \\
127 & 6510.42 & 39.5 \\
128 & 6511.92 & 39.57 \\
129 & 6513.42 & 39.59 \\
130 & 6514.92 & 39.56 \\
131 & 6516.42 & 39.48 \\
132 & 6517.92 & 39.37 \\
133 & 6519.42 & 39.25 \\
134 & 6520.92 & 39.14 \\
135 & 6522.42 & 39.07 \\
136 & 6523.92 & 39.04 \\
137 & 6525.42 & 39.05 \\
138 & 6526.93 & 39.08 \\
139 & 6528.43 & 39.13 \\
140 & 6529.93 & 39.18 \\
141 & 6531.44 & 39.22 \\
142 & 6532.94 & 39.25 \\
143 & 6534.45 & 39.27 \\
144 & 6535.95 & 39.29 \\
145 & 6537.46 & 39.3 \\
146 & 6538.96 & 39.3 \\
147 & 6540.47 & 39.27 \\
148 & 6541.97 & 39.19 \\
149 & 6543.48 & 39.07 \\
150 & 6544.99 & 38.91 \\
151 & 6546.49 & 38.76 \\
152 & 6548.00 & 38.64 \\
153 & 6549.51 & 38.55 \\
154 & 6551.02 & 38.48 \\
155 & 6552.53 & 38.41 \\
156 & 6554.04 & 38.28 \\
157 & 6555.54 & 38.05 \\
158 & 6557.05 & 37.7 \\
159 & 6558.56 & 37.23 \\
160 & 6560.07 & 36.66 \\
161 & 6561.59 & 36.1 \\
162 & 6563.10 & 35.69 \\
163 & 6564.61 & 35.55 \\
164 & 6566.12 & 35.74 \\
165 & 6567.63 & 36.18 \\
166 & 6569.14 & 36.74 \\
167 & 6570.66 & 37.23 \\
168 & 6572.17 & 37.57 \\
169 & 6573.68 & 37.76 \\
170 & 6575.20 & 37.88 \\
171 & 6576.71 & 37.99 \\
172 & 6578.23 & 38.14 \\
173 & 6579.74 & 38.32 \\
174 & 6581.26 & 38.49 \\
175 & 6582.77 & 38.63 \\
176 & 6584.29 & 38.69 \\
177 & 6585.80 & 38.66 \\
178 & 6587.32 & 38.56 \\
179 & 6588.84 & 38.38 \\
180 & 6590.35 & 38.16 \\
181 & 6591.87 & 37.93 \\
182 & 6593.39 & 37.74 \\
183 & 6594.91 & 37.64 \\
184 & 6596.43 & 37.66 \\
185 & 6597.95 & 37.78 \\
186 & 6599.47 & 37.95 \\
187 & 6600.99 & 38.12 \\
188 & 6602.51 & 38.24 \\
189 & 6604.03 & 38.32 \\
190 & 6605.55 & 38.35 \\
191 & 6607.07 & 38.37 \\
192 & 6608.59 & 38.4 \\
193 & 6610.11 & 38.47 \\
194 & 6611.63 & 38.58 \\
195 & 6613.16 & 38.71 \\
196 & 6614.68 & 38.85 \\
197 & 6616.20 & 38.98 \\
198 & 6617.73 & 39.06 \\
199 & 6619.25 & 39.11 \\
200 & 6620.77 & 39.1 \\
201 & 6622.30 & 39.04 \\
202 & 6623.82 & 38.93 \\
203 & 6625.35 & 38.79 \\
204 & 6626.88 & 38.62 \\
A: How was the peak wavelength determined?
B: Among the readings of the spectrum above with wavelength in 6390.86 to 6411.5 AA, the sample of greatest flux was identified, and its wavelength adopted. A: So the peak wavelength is 6391.59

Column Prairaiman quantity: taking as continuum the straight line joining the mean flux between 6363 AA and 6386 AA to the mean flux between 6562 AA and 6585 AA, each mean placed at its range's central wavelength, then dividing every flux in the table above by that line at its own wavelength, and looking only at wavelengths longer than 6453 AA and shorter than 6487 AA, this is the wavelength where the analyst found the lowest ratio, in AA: 6465.60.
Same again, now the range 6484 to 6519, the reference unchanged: 6496.94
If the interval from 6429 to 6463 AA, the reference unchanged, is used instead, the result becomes 6440.34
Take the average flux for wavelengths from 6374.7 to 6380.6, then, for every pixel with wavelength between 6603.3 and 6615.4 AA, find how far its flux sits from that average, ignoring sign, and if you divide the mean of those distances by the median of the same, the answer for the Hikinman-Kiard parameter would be 0.96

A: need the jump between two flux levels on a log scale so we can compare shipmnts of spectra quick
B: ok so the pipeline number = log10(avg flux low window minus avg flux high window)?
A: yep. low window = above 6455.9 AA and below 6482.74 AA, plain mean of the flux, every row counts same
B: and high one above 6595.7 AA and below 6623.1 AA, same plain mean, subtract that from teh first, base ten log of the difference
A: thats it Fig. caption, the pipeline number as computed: -1.0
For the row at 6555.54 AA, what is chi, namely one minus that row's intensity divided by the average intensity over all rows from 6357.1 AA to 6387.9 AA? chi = 0.031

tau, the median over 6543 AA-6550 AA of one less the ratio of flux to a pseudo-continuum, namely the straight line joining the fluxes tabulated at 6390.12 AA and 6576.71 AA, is -0.014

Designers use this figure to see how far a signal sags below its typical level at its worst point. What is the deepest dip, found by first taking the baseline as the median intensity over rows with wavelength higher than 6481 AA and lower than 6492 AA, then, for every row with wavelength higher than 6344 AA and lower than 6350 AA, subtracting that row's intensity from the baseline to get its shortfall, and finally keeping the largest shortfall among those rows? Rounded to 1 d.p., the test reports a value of 0.0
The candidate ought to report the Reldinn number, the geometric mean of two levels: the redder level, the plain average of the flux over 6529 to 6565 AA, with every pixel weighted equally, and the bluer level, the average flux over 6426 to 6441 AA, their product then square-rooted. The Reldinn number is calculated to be 38.6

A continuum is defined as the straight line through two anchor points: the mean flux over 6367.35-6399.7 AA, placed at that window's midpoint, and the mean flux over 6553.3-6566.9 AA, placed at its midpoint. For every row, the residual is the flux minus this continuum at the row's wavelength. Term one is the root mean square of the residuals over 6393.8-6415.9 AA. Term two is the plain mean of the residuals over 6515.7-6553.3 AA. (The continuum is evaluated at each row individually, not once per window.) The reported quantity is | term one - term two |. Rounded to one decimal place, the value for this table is 1.0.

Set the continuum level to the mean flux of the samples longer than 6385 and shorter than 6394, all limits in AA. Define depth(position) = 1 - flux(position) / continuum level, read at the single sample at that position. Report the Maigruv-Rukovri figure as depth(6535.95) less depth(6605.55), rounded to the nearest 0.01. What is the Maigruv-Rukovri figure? -0.02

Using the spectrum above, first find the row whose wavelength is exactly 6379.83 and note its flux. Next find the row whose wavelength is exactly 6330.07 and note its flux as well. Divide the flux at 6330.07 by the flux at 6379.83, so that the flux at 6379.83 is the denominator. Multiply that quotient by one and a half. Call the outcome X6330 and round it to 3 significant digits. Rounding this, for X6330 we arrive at 1.47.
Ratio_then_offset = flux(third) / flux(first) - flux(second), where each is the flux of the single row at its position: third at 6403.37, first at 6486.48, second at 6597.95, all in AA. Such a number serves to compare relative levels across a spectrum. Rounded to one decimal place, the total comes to -36.8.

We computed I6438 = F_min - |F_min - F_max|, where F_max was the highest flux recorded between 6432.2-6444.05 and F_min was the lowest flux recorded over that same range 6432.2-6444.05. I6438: 37.9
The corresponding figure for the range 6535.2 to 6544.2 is 38.8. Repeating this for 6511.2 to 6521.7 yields 38.7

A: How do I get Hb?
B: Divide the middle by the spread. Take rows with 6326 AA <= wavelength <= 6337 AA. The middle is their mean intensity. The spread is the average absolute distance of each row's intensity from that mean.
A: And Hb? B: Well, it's 130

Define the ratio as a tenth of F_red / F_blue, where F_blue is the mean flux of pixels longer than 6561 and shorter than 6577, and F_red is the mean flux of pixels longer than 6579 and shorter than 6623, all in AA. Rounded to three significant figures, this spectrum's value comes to 0.105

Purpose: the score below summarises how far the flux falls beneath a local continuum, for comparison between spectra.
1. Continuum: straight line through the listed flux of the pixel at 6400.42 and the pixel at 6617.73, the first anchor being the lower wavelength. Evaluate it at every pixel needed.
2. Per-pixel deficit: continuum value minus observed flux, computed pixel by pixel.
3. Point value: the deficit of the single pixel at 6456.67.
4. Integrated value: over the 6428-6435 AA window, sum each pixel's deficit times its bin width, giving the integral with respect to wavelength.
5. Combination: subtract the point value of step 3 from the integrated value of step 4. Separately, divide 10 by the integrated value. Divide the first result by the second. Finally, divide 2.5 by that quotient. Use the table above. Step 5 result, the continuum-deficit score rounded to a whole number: 1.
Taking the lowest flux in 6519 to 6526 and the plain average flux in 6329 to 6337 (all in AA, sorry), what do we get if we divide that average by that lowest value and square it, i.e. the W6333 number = 1.00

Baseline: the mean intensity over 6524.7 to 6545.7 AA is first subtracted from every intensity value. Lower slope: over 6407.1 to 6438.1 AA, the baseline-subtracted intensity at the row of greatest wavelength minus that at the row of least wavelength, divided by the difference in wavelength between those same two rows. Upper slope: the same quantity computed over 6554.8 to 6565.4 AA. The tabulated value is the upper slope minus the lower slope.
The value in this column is -0.29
